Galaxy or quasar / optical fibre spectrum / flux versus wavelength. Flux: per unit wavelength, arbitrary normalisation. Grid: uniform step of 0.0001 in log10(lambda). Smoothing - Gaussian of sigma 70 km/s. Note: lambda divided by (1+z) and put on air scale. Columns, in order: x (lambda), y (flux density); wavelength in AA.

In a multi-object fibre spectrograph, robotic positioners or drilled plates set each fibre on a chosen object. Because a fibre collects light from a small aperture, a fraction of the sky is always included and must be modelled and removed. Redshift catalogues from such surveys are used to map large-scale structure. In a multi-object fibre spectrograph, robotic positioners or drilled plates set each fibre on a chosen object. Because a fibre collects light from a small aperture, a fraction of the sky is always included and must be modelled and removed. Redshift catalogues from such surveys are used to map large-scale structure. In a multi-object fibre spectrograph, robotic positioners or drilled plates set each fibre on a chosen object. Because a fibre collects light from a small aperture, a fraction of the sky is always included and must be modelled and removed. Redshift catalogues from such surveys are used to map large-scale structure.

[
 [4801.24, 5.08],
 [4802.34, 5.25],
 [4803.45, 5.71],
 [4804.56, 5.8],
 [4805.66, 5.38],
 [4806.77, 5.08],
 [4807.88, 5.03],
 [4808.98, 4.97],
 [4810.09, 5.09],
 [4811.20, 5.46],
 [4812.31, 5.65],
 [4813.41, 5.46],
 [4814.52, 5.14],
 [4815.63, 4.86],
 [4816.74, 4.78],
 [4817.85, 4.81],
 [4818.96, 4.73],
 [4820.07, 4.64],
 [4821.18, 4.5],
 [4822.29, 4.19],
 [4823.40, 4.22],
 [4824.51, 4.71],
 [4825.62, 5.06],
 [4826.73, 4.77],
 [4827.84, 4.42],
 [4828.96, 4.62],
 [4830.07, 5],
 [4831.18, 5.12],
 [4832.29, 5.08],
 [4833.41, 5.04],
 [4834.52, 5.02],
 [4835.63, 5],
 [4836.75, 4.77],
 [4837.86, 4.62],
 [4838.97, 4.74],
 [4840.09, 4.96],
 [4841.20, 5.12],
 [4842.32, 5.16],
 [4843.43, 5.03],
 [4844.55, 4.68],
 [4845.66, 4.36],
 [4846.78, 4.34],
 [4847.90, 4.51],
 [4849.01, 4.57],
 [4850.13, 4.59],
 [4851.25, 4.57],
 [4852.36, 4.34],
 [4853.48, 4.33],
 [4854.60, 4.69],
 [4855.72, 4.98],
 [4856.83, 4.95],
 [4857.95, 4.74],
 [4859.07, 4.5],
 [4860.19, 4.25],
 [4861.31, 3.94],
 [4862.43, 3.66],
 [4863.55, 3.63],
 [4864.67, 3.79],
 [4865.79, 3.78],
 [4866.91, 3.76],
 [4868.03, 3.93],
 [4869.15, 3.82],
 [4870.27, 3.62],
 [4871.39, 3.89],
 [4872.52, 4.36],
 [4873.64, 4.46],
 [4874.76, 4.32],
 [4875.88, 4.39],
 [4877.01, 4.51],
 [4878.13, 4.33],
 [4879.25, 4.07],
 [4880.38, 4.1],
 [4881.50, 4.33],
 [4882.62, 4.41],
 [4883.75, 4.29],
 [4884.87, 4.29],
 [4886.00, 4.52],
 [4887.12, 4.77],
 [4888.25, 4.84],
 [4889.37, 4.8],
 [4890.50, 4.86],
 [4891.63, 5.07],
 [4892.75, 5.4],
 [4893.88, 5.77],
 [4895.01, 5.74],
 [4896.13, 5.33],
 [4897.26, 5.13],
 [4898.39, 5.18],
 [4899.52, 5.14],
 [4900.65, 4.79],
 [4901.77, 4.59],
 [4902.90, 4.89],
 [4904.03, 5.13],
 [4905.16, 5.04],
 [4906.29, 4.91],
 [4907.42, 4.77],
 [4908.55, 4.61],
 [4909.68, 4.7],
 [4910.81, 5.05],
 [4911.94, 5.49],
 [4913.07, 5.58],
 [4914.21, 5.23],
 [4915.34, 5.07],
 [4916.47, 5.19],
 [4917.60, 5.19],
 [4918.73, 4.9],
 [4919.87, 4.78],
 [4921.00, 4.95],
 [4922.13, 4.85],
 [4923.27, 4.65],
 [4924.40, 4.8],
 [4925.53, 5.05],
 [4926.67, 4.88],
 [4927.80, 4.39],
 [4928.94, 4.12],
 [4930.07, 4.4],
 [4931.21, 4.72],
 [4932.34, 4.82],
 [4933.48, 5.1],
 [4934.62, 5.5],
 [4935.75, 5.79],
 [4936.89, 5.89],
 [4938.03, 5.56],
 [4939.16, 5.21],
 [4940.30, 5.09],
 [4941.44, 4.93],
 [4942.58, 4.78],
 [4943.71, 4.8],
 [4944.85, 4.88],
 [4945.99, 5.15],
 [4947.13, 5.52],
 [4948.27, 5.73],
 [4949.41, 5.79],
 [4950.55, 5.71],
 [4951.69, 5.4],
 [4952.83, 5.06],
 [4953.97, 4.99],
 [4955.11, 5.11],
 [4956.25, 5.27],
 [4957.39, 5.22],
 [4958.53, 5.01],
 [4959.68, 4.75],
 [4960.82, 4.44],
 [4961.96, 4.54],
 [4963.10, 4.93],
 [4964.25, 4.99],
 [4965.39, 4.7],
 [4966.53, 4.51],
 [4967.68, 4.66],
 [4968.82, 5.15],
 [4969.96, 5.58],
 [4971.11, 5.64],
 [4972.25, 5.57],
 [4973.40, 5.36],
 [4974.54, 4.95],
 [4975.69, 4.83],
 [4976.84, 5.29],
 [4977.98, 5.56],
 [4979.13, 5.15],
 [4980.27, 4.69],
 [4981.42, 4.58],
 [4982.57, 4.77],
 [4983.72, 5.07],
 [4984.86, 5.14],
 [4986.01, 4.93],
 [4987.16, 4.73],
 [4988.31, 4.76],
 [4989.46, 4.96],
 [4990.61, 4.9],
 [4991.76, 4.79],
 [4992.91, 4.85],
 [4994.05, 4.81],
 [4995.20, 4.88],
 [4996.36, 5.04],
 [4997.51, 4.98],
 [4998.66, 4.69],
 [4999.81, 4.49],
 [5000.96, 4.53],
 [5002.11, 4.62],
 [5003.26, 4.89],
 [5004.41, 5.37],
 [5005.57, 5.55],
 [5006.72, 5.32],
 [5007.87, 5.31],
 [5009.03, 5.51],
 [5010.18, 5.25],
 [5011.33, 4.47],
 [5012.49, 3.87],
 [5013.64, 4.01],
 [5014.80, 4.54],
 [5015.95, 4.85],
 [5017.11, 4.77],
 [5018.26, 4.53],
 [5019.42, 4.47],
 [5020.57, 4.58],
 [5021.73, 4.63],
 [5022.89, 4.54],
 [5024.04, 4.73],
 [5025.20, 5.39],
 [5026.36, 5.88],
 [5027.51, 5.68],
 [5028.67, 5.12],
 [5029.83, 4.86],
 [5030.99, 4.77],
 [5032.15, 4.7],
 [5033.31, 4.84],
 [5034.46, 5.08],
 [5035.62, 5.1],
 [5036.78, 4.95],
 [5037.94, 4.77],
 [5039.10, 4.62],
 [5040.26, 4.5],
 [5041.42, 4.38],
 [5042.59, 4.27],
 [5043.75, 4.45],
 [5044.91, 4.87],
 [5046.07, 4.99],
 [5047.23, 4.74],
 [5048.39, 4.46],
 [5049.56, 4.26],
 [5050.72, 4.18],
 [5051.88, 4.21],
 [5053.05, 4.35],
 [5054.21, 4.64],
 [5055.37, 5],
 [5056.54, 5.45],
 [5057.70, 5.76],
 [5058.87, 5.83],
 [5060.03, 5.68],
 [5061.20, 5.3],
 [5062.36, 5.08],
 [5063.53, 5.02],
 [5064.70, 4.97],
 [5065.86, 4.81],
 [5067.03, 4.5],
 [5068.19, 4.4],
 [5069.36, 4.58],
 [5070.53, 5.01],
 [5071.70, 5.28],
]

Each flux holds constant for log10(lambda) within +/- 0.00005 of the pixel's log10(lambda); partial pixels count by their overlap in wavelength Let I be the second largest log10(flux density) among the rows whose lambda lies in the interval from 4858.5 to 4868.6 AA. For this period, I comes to 0.63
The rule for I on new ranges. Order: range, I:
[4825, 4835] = 0.71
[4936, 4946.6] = 0.75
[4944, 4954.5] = 0.76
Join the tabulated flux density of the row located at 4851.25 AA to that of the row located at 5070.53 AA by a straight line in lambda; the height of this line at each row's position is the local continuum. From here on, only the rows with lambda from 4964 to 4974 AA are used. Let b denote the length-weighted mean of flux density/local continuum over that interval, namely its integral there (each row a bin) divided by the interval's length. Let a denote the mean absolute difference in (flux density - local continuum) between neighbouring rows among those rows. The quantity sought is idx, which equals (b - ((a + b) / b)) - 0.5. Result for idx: -0.65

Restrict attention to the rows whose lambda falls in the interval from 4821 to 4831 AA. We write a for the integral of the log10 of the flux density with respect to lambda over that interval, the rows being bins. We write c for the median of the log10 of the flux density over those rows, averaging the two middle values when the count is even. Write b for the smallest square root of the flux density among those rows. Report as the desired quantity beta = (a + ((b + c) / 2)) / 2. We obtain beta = 4.0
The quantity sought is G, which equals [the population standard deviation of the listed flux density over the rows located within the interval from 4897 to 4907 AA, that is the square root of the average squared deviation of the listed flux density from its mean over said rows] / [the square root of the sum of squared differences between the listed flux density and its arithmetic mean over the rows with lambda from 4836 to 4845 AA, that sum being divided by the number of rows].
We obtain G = 1.0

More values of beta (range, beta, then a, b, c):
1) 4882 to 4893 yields 4.4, 7.4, 2.07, 0.680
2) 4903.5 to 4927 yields 8.9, 16.4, 2.15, 0.695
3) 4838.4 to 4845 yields 3.0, 4.6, 2.16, 0.699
